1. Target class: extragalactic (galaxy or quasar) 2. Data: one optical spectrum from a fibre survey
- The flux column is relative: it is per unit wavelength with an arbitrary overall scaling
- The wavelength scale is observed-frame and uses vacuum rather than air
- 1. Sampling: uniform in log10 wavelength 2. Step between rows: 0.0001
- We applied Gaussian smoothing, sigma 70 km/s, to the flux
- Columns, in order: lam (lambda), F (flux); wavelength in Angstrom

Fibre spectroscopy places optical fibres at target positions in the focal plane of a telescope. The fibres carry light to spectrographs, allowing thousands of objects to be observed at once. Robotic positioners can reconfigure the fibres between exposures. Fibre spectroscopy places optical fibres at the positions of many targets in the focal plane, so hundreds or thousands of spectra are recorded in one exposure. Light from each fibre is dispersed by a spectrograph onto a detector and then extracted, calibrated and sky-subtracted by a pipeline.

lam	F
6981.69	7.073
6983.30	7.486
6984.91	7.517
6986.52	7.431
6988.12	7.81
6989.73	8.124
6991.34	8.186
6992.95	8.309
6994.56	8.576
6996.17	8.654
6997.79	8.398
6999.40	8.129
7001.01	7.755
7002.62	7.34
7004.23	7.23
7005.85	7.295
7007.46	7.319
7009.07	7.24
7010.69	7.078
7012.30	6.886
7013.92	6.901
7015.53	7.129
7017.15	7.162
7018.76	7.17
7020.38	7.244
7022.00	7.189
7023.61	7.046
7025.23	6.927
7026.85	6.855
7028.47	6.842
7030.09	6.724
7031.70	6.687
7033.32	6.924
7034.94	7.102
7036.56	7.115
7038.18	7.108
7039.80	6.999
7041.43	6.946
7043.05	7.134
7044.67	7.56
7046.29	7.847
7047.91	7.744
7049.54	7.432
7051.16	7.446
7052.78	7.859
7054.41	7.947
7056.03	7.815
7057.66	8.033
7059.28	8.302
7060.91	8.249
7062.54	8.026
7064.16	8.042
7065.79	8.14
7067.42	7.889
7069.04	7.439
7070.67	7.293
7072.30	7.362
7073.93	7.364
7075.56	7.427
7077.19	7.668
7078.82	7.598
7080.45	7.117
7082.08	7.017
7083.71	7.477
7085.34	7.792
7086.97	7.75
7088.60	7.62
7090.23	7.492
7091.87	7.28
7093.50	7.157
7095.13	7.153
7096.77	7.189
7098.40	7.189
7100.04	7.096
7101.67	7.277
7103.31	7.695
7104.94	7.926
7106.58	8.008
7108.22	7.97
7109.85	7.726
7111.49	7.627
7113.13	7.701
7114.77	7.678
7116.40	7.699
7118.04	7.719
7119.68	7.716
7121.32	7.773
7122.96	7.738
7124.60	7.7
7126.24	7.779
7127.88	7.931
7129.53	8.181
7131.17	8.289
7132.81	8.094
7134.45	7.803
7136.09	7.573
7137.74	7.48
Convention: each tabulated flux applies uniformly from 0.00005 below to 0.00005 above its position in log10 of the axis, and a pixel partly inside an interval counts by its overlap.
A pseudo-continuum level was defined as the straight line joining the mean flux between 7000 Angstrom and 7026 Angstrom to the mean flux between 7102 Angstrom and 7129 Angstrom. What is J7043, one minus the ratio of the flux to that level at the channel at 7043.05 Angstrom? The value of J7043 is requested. 0.03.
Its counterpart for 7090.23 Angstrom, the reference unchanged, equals 0.02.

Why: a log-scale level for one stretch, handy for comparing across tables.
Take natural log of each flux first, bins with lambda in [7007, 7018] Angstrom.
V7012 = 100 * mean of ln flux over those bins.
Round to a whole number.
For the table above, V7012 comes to 196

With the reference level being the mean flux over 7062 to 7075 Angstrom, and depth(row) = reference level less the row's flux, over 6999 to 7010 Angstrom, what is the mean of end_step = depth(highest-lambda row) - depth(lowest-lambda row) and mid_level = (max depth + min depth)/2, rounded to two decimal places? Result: 0.45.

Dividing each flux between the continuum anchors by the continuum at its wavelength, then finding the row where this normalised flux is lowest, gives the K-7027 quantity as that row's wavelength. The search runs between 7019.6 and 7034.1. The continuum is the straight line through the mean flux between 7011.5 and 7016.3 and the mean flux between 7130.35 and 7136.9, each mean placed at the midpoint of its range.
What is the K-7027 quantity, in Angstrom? 7031.70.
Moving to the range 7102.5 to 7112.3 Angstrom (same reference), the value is 7111.49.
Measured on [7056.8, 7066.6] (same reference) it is 7062.54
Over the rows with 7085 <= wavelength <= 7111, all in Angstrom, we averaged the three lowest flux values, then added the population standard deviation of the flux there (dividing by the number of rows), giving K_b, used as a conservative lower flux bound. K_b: 7.5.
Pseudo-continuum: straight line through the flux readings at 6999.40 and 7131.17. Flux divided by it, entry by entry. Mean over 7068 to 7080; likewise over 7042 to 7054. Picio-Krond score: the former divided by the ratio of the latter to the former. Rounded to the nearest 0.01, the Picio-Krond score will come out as 0.89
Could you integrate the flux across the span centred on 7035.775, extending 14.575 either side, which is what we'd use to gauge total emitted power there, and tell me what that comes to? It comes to 208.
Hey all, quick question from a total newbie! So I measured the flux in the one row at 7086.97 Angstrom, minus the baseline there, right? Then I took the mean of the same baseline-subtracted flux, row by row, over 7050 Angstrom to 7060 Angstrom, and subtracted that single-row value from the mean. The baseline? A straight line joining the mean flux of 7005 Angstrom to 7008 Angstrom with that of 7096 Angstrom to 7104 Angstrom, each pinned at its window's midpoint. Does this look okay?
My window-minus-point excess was 0.1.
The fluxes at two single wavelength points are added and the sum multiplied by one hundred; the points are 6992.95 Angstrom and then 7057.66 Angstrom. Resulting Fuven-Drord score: 1634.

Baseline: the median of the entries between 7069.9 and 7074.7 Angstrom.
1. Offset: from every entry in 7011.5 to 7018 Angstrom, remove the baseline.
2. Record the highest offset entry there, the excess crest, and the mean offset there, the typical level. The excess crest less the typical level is 0.14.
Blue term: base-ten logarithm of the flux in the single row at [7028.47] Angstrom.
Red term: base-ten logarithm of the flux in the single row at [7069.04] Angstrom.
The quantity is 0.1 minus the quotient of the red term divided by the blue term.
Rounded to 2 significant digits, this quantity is -0.94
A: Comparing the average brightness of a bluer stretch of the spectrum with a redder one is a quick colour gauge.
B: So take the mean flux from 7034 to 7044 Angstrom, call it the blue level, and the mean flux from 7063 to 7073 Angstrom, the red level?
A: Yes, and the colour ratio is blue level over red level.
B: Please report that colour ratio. 0.92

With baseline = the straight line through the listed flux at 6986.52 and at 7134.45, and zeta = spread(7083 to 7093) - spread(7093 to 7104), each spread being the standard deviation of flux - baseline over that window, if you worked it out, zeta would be 0.00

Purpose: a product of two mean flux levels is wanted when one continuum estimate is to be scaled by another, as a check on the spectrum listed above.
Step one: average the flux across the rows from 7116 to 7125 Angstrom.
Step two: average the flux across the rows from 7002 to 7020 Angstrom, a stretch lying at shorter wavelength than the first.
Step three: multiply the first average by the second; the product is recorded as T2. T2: 55.3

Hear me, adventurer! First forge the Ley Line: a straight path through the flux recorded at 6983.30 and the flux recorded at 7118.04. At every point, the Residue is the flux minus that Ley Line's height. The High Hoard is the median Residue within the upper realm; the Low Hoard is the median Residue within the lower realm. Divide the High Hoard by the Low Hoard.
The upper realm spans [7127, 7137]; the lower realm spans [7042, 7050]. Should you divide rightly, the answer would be -8.5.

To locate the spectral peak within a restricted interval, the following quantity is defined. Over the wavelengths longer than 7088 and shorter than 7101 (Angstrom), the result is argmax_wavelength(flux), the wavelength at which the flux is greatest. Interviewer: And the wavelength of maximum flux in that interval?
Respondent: 7088.60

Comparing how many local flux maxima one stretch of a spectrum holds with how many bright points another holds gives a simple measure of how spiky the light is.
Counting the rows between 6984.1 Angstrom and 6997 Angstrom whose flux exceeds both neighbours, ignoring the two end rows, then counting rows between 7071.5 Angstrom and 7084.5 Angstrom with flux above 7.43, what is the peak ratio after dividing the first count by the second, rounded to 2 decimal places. 0.00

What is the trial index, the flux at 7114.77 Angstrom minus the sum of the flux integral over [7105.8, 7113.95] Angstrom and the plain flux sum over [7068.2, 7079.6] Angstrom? -108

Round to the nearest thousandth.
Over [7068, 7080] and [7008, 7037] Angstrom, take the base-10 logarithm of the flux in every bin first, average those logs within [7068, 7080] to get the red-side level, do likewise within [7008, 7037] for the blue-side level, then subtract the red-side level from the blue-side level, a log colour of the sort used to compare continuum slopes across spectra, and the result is -0.026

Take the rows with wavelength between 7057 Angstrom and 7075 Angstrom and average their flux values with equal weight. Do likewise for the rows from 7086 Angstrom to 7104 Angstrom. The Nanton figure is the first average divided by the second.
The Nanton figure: 1.06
